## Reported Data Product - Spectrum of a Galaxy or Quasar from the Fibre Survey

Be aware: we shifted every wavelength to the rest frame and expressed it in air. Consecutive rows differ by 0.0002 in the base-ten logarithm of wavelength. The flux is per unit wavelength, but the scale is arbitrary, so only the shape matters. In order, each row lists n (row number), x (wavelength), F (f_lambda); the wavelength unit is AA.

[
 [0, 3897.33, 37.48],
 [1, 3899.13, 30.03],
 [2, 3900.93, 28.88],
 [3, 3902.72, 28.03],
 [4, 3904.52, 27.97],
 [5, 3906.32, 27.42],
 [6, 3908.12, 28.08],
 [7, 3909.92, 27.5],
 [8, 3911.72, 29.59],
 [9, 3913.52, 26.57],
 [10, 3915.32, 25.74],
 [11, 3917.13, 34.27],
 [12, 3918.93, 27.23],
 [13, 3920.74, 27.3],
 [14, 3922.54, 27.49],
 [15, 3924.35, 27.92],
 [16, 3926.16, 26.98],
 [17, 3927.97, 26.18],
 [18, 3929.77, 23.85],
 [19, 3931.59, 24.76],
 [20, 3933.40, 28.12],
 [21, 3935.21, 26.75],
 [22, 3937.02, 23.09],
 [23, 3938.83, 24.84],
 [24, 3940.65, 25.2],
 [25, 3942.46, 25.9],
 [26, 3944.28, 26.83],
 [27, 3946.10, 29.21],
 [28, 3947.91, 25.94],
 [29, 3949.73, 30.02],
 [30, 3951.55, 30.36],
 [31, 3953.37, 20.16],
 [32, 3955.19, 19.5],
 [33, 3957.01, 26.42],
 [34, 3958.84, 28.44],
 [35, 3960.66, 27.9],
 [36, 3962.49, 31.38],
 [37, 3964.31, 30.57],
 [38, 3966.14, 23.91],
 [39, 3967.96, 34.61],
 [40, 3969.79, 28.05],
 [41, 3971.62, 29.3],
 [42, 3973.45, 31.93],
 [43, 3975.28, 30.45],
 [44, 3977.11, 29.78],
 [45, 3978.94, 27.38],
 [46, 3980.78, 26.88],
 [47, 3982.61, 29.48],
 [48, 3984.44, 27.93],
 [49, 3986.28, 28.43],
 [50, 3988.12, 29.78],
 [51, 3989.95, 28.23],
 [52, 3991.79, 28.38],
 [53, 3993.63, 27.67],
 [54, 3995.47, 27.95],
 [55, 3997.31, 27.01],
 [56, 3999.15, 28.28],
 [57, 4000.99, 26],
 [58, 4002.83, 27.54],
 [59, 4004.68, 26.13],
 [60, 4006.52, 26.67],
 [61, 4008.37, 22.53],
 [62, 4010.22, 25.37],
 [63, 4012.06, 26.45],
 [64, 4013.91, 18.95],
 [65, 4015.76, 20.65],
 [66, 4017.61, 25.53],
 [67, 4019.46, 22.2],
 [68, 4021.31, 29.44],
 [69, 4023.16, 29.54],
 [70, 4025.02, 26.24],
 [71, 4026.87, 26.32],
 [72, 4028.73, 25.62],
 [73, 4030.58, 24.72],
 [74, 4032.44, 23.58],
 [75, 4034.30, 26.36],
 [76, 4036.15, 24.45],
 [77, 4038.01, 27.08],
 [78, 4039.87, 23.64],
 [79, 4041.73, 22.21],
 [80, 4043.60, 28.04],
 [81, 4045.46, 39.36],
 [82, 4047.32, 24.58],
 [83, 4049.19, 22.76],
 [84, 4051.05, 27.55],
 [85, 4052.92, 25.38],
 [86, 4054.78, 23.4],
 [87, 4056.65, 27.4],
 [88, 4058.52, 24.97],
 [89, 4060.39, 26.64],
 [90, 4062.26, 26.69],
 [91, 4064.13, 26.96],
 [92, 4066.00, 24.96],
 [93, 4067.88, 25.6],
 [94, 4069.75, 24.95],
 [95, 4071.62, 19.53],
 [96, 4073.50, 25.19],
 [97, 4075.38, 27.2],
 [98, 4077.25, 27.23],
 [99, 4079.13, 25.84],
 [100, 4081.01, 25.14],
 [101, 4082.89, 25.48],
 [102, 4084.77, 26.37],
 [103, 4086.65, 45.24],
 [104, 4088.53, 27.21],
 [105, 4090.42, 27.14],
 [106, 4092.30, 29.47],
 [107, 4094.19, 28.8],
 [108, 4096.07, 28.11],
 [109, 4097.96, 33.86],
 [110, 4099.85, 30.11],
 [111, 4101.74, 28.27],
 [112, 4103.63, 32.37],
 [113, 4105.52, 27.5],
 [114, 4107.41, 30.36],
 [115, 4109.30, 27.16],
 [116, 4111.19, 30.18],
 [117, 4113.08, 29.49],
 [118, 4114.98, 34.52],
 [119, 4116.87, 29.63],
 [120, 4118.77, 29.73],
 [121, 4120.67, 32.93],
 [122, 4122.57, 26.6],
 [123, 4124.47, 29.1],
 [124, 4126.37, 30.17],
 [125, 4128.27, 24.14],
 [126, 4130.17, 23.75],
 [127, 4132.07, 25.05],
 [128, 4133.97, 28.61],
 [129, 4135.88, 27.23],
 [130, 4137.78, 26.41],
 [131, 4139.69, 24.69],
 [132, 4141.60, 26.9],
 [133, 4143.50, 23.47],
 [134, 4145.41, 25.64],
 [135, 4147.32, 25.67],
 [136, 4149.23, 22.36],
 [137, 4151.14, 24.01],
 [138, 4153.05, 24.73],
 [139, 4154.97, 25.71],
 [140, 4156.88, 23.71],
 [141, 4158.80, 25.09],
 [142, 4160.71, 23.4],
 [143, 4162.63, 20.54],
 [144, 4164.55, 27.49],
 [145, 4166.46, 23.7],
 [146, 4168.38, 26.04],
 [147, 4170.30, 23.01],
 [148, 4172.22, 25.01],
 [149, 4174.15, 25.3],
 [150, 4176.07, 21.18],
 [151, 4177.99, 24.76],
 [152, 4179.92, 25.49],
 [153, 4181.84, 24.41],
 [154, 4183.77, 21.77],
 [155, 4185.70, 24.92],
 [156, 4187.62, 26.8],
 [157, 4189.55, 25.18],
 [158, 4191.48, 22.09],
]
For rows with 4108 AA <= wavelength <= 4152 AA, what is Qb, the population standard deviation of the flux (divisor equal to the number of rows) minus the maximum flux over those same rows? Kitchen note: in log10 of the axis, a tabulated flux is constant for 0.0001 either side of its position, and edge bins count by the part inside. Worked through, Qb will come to -31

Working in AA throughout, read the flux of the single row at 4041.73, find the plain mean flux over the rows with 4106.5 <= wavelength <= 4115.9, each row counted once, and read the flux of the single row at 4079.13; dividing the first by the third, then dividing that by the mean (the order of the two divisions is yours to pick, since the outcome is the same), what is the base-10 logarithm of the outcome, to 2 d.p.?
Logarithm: -1.55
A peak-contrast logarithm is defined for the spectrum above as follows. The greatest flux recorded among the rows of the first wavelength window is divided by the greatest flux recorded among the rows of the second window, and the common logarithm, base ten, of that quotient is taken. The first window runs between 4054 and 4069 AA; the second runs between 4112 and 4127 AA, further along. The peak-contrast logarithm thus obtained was -0.10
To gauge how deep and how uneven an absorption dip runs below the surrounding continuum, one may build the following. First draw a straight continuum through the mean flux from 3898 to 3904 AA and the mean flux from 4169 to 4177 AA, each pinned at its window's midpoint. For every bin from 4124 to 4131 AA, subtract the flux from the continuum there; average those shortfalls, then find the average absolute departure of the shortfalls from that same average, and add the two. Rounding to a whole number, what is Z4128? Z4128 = 1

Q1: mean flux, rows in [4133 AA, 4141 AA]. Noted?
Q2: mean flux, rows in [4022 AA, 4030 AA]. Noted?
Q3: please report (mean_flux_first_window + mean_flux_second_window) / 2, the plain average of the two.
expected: 26.8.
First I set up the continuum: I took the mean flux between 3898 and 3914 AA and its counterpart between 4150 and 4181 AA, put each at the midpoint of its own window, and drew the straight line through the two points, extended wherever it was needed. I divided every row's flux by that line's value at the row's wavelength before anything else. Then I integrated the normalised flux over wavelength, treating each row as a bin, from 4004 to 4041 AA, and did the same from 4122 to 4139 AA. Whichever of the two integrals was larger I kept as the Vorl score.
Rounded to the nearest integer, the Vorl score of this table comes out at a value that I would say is 35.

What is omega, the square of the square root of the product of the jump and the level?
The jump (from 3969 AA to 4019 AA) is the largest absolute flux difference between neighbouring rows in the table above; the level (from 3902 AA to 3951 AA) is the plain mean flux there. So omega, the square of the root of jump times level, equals 204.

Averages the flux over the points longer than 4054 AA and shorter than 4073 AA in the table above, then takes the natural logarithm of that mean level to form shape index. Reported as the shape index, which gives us 3.22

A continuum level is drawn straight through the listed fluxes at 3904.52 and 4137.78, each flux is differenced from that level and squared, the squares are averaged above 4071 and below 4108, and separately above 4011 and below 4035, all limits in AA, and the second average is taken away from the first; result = 13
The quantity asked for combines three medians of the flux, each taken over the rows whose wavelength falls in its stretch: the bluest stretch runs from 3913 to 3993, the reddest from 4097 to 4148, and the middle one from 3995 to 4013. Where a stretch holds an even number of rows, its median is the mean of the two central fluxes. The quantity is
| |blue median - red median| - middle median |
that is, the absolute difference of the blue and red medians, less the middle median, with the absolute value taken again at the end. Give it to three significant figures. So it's 26.0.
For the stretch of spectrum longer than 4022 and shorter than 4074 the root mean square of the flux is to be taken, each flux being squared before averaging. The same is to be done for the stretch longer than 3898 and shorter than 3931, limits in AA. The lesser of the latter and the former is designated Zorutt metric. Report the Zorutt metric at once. 26.1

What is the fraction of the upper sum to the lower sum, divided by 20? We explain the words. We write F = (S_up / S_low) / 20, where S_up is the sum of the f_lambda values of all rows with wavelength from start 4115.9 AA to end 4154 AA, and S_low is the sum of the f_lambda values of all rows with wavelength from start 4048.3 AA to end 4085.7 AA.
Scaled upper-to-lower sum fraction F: 0.0521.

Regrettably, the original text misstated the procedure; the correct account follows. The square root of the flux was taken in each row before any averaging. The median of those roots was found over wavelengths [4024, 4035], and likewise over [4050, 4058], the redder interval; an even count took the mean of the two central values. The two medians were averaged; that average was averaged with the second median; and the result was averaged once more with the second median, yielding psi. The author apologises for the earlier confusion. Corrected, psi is 5.13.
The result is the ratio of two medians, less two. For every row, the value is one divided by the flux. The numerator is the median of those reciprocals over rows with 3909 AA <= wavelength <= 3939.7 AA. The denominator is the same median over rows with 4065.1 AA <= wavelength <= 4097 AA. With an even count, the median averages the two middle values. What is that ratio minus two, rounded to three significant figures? -1.02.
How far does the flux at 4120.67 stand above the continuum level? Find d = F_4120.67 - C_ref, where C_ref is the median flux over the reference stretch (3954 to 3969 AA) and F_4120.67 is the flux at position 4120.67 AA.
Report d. 5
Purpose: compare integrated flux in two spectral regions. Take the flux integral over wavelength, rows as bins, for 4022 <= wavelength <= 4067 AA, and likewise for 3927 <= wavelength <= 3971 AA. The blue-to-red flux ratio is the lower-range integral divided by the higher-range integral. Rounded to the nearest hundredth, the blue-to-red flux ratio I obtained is 1.00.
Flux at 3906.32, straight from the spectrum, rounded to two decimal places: 27.42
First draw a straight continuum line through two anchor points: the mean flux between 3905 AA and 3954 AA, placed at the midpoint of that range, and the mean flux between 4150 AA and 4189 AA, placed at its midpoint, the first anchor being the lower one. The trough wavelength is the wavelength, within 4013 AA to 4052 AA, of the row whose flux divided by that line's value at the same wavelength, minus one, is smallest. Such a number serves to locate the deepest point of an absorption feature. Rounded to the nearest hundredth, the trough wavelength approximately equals 4013.91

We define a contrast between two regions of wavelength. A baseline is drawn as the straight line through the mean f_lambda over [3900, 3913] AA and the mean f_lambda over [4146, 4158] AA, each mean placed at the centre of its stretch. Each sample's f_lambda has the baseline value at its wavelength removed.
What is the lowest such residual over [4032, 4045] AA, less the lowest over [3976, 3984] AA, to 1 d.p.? -3.7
